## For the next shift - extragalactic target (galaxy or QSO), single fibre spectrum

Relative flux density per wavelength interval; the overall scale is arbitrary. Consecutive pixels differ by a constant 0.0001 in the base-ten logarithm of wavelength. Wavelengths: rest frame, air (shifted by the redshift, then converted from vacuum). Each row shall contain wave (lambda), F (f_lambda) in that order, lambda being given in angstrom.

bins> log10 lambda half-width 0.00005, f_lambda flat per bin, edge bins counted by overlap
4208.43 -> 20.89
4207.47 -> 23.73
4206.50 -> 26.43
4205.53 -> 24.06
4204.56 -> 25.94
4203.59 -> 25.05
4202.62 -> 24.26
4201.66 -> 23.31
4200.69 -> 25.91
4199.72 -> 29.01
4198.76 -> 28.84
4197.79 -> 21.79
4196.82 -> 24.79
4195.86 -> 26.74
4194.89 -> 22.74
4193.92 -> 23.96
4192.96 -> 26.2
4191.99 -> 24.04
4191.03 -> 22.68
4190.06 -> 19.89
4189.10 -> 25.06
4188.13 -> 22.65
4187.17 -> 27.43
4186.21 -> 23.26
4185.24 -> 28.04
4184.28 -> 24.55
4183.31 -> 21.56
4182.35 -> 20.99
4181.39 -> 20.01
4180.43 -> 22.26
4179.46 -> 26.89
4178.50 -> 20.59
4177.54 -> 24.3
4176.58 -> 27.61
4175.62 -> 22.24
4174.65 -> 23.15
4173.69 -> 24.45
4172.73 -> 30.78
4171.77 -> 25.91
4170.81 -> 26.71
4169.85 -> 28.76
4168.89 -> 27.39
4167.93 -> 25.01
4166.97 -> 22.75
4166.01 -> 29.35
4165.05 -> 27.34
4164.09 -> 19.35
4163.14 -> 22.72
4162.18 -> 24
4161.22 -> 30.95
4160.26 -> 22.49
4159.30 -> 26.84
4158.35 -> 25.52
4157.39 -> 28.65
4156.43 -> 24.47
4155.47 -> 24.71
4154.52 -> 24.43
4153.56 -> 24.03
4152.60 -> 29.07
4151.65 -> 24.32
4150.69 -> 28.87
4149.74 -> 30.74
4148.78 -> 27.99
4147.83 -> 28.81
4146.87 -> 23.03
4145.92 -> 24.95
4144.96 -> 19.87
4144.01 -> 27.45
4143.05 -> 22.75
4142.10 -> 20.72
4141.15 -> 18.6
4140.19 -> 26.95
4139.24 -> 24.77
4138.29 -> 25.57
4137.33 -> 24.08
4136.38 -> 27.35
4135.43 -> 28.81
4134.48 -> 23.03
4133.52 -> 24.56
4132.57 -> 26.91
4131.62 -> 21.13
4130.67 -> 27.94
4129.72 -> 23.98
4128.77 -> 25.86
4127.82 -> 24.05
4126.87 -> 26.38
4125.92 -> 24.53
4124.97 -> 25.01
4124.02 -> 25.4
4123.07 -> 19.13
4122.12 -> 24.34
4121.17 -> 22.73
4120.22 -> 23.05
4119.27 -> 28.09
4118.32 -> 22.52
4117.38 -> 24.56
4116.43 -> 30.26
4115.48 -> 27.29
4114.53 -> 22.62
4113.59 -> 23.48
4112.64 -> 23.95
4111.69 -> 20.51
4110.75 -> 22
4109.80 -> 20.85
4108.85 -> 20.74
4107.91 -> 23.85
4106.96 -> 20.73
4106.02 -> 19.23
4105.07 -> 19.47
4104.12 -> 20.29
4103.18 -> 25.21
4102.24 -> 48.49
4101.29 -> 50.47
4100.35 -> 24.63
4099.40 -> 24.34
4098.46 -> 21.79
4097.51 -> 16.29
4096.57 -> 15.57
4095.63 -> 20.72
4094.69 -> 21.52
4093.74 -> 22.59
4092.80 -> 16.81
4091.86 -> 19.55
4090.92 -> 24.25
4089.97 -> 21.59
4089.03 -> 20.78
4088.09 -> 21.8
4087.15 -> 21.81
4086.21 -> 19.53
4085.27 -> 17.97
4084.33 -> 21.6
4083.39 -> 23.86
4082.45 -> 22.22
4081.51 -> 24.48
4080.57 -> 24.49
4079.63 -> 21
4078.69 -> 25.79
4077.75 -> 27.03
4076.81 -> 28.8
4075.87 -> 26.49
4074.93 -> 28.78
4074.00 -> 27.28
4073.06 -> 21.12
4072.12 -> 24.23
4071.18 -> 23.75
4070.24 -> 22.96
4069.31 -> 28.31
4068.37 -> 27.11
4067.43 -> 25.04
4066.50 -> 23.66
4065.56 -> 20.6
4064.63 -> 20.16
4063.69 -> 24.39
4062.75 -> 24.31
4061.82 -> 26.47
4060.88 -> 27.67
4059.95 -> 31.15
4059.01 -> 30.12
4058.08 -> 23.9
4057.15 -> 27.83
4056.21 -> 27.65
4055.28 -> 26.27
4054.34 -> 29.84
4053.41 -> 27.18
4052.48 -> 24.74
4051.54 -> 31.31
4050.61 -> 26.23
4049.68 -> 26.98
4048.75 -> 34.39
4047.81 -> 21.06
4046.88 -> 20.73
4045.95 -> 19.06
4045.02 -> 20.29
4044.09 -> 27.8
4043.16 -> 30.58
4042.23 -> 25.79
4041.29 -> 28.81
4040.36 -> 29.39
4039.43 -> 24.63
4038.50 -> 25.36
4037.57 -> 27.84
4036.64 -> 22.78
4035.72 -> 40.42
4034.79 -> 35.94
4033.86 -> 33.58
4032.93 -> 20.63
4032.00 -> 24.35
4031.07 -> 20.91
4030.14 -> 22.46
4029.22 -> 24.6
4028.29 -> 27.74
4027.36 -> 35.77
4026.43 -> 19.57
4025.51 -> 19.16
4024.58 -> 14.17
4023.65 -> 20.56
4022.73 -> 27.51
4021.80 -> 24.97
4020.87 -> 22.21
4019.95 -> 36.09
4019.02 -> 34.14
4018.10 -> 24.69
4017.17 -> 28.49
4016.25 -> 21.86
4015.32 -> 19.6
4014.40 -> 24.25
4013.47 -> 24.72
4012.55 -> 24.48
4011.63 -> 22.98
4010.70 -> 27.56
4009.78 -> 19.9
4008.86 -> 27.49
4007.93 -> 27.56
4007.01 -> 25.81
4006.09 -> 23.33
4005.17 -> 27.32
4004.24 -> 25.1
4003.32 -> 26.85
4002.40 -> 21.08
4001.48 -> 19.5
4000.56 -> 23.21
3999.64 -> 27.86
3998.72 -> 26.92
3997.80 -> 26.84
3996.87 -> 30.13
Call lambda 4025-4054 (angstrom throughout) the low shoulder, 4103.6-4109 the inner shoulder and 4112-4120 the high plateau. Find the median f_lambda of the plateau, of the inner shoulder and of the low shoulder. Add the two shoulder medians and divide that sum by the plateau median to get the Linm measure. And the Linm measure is 1.91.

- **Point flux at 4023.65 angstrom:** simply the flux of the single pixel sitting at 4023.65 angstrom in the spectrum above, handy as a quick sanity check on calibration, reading 20.56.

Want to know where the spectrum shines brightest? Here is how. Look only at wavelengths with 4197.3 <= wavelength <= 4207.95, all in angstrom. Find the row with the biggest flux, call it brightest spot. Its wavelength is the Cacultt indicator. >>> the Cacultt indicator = 4199.72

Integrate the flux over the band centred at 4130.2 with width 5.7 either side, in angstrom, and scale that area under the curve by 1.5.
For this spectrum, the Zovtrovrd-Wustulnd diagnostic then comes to 431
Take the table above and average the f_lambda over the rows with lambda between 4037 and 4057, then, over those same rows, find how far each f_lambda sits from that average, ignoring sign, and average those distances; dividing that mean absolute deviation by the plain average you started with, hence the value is 0.110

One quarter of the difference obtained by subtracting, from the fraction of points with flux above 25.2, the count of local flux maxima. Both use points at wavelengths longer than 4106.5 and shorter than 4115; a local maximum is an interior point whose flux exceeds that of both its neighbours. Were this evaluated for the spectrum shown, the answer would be -0.75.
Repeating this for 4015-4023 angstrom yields -0.39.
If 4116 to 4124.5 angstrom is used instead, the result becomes -0.42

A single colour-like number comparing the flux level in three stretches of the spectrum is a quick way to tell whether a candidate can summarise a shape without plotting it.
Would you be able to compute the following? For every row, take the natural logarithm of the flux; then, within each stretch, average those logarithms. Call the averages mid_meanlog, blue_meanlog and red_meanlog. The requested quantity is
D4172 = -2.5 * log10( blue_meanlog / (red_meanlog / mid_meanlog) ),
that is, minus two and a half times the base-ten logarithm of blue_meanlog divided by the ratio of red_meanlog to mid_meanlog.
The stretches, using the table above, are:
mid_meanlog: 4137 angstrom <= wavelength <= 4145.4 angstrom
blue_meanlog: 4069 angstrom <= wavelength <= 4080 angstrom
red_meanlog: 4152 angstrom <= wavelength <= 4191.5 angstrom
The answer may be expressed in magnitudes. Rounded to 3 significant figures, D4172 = -1.25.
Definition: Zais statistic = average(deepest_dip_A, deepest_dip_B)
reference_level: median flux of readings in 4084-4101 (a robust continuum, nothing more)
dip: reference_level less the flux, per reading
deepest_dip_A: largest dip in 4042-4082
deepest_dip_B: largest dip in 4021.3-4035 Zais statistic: 4.9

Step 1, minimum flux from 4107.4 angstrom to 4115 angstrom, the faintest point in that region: 20.51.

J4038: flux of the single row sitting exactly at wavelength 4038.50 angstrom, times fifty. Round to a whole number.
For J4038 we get 1268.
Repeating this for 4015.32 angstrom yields 980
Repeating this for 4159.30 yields 1342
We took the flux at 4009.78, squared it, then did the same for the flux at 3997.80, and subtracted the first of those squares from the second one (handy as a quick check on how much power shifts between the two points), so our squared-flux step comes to 324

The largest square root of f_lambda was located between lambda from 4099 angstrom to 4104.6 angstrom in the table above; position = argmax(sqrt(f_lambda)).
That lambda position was 4101.29 angstrom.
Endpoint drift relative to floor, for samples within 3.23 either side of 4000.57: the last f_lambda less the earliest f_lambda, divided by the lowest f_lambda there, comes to 0.00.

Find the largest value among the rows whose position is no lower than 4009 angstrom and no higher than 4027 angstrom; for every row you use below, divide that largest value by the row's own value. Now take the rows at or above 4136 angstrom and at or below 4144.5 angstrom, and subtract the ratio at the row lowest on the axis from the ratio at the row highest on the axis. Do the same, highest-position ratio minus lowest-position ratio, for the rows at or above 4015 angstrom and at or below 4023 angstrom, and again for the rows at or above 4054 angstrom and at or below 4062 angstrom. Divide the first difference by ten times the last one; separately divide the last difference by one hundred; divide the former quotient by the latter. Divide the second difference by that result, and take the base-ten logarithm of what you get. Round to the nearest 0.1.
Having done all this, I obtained -0.6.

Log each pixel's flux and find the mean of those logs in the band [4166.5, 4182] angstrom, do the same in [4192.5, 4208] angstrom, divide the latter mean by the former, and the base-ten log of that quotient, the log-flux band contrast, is 0.002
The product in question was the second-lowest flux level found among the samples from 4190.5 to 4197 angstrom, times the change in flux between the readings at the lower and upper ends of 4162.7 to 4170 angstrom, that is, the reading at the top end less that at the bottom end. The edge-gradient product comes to 137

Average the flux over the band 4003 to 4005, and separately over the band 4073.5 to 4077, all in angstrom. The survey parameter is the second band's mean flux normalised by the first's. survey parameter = 1.07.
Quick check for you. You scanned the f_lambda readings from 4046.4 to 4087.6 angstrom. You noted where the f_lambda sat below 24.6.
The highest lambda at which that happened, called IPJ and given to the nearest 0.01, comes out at 4087.15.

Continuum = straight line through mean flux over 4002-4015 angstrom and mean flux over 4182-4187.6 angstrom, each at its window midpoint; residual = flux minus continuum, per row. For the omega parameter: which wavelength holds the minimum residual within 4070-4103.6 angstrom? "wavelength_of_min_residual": 4096.57 angstrom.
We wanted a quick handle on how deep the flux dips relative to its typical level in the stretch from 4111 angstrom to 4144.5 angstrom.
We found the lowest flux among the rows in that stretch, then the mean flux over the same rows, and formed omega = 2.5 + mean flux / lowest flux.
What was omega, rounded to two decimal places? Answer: 3.82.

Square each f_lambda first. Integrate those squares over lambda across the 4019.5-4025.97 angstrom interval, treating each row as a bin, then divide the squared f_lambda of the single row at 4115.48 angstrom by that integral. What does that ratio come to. 0.19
